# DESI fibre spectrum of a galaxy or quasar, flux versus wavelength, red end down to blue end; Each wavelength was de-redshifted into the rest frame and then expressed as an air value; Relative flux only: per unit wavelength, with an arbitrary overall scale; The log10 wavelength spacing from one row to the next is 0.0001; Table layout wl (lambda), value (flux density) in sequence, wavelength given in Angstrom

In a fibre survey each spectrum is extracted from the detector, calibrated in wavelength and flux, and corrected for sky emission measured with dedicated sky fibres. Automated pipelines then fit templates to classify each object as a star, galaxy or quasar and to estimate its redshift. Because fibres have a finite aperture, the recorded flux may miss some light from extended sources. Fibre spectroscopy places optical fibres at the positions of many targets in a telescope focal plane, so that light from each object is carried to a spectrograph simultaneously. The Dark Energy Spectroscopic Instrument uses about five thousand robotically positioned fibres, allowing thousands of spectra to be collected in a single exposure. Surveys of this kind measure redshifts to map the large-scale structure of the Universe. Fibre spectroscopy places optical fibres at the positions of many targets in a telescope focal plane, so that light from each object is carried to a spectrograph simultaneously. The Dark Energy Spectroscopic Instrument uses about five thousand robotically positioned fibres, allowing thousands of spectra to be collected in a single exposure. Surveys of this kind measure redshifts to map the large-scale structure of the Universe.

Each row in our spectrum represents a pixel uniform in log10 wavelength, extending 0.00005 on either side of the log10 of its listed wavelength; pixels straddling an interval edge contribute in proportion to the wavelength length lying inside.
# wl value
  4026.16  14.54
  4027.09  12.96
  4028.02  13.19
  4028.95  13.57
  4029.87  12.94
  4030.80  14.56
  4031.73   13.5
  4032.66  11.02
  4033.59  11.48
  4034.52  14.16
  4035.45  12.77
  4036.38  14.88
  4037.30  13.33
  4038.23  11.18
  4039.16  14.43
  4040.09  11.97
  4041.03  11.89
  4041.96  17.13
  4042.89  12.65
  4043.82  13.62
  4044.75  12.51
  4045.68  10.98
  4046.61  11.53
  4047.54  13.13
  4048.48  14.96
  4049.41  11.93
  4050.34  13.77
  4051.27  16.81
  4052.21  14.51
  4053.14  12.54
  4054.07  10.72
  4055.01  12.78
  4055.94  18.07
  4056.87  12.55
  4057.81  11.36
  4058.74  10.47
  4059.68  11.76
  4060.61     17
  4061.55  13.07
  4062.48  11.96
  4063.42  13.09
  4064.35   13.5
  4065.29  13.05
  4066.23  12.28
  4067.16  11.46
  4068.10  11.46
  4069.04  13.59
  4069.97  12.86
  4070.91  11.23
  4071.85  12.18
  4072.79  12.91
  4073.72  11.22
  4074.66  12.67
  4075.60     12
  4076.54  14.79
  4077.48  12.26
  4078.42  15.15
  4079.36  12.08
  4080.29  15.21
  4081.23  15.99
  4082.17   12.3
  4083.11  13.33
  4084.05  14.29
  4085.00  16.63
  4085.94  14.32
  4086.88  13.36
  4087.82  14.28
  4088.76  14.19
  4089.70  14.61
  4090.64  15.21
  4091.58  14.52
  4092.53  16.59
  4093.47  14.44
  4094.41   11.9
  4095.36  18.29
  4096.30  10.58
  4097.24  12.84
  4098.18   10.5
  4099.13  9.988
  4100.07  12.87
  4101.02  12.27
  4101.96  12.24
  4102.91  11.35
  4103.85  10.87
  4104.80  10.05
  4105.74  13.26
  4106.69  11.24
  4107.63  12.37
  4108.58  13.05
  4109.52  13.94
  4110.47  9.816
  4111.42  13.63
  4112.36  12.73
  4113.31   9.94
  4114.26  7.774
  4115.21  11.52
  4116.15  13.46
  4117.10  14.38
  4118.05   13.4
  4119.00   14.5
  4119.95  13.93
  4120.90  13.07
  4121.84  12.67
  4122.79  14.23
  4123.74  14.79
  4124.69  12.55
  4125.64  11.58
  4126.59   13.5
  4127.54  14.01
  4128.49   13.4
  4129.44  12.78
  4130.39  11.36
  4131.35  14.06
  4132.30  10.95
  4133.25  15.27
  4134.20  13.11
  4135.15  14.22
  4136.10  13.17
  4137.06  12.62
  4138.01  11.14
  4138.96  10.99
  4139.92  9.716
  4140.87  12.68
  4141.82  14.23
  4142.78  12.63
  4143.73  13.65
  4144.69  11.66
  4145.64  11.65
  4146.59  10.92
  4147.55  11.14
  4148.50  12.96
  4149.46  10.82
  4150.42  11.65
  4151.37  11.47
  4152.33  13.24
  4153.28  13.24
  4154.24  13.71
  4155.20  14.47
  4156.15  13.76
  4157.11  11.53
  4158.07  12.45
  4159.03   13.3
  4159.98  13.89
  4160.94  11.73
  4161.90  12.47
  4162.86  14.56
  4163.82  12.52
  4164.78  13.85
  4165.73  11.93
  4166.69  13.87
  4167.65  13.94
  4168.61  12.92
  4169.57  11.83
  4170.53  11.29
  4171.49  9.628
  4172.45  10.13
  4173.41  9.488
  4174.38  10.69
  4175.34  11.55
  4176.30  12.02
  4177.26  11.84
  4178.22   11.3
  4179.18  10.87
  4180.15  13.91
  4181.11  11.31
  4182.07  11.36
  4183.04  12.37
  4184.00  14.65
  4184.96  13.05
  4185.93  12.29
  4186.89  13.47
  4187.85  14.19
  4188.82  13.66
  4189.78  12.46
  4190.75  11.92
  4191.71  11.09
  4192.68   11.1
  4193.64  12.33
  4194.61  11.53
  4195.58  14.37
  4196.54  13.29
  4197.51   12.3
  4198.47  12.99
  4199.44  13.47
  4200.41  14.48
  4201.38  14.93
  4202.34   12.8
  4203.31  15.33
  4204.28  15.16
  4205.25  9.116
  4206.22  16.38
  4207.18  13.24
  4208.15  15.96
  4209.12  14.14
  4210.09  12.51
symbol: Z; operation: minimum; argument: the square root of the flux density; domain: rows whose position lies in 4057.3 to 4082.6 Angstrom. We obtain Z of 3.24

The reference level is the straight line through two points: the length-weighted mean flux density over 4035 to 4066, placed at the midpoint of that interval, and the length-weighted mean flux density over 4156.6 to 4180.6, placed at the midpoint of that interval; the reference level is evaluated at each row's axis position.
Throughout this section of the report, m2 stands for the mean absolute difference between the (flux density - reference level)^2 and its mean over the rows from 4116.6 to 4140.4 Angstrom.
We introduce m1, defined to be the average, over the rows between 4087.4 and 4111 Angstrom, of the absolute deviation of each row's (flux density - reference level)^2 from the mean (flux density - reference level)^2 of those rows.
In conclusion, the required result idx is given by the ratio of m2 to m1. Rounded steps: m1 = 3.9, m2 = 1.6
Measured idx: 0.4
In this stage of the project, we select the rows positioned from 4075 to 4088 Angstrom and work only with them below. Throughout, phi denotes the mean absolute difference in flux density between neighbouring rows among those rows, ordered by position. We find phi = 2.11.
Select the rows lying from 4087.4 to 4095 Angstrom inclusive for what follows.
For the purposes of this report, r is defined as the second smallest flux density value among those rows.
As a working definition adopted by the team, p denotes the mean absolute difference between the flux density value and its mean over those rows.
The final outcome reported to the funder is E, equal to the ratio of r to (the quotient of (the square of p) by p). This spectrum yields 18.5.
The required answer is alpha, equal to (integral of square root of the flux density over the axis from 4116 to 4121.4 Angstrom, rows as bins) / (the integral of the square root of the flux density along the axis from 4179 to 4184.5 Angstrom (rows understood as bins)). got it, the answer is 1.03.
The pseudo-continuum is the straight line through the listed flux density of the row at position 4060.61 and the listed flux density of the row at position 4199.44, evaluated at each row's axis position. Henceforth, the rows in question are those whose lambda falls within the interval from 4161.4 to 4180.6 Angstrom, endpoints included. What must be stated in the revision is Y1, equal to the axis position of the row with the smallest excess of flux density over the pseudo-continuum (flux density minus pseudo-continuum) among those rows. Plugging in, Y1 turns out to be 4173.41 Angstrom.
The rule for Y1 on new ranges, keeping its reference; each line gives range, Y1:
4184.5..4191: 4190.75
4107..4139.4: 4114.26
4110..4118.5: 4114.26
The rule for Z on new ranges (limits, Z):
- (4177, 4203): 3.30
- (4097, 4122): 2.79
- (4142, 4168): 3.29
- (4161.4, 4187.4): 3.08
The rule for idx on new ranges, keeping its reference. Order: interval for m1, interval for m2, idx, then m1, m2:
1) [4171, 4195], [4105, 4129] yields 1.5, 1.8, 2.8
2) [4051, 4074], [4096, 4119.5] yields 0.8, 3.8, 3.2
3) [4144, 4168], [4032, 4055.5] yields 2.1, 1.2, 2.6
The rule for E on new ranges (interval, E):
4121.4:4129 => 15.6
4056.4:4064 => 8.8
